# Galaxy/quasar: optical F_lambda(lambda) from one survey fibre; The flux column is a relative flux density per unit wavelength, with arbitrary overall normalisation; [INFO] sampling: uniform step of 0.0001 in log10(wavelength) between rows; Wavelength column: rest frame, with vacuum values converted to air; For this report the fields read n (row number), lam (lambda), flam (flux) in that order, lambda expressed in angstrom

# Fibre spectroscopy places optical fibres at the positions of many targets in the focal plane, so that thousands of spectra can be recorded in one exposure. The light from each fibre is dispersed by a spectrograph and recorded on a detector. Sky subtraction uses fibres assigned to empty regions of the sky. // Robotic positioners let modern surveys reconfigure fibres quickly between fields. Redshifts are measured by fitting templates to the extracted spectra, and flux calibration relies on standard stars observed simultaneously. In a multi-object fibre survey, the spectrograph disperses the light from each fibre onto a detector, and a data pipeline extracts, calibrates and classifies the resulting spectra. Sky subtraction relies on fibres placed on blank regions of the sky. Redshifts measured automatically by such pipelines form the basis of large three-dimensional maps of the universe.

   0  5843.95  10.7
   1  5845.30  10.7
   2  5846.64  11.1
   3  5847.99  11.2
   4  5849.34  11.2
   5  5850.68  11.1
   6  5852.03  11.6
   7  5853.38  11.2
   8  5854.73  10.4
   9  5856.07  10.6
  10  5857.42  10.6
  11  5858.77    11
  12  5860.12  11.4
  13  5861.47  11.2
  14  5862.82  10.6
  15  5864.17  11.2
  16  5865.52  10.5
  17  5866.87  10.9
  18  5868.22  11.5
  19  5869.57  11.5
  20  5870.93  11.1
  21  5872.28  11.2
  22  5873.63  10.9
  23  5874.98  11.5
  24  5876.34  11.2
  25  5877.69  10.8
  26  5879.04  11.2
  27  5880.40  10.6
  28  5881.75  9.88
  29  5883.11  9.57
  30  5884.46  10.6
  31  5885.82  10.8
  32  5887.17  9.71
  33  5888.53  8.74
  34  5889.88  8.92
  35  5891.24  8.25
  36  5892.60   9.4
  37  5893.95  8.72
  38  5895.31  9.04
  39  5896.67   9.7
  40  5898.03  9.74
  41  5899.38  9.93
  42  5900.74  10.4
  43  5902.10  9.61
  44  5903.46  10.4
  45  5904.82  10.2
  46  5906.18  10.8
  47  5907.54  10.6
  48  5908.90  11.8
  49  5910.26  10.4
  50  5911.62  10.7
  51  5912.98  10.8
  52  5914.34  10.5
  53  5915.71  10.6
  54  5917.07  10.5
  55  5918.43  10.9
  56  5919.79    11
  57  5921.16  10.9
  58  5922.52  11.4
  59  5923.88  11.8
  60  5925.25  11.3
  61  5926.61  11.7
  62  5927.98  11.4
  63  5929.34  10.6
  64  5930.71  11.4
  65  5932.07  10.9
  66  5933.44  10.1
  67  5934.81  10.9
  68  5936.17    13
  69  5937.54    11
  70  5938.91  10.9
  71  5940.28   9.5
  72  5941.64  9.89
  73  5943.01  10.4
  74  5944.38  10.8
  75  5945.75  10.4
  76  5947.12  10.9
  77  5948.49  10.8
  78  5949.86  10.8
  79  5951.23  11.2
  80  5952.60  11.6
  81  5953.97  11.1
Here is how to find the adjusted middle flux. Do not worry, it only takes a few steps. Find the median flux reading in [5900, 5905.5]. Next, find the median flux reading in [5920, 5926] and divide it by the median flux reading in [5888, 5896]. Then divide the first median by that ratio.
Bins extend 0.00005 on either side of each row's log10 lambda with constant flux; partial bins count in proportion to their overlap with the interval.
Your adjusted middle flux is 8.0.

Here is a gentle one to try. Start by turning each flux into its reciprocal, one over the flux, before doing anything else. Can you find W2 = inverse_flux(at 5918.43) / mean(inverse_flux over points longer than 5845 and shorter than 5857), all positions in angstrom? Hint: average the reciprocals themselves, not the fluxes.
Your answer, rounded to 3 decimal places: 1.009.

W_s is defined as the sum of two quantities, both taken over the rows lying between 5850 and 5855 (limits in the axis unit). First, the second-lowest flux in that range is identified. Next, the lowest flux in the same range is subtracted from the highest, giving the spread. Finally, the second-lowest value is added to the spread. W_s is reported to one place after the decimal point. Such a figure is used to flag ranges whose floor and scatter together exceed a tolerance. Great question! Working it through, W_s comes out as 12.3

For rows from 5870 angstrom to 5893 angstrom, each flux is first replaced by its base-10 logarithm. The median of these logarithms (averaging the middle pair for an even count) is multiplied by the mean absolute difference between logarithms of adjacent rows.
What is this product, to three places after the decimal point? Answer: 0.025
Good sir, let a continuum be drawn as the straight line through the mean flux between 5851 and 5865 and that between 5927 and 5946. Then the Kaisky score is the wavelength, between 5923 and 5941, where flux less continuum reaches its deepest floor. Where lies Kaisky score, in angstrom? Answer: 5940.28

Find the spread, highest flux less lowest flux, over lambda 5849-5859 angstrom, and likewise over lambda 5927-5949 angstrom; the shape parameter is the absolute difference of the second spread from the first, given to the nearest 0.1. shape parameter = 2.3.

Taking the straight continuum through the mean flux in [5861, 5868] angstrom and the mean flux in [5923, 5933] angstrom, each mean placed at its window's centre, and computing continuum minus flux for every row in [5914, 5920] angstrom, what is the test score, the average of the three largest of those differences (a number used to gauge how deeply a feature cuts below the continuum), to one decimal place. 0.7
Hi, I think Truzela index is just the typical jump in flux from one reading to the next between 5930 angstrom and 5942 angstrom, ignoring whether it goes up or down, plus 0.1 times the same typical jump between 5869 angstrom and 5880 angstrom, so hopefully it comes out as 1.05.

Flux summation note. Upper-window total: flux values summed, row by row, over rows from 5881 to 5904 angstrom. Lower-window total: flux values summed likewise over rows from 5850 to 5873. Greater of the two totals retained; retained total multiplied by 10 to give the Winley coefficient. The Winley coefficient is 1876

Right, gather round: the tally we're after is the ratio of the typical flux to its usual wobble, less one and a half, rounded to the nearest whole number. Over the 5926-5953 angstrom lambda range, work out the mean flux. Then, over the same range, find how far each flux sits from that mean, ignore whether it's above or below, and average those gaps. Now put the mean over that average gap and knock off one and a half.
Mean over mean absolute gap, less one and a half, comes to 21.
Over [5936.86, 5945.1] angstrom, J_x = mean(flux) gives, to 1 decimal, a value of 10.4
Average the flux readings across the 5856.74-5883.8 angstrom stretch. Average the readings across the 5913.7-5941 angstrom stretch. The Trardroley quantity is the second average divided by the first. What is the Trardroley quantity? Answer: 1.01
